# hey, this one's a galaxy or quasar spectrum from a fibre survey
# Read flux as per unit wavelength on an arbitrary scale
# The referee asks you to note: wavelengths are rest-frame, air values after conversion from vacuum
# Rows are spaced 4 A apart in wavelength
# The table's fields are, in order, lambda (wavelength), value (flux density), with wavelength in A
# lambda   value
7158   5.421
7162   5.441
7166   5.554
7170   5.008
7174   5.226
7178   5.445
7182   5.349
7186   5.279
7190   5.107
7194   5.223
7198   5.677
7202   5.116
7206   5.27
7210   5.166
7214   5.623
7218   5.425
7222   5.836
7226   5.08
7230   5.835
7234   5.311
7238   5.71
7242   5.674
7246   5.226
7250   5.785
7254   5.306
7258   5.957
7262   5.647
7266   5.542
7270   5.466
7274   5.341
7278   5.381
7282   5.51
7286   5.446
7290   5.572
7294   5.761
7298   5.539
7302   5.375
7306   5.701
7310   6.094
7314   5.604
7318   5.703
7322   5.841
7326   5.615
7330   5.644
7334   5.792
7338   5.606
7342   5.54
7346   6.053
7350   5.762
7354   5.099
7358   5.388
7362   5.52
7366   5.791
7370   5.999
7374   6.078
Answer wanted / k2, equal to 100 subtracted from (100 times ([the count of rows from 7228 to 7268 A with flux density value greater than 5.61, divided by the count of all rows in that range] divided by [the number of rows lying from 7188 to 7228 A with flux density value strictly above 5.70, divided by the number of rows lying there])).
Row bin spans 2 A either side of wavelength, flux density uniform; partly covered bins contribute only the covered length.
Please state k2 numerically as 500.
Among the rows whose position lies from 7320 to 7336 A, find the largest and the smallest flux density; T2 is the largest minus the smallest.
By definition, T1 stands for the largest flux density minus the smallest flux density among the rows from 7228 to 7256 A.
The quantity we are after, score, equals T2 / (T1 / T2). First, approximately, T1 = 0.61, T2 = 0.23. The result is 0.08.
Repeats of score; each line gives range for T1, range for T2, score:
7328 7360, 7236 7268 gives 0.56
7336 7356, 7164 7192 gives 0.31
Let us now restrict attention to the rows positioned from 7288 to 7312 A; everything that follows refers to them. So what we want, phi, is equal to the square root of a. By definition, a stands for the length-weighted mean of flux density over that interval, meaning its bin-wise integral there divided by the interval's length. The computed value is 2.38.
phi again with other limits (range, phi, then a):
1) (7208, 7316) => 2.36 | 5.55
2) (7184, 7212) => 2.29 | 5.26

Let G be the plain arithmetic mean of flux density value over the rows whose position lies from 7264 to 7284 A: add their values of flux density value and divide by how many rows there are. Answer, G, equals 5.45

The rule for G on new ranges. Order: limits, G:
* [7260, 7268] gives 5.59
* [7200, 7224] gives 5.41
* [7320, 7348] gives 5.73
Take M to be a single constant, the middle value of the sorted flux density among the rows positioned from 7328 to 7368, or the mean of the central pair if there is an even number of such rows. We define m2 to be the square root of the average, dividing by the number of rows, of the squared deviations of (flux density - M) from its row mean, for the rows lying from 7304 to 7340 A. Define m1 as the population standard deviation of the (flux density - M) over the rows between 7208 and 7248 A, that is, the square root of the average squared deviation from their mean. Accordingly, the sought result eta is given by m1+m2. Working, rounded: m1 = 0.27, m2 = 0.150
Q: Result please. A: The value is 0.42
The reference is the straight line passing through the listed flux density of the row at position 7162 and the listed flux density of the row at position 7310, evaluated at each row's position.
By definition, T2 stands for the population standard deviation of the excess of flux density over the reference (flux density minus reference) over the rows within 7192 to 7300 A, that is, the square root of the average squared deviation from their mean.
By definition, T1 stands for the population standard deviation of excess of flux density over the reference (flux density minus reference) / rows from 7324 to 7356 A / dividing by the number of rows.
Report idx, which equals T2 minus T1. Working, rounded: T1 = 0.27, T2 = 0.239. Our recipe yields -0.027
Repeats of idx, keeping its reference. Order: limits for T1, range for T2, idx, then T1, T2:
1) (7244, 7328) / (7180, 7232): 0.039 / 0.20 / 0.242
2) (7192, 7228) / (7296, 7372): 0.000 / 0.26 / 0.255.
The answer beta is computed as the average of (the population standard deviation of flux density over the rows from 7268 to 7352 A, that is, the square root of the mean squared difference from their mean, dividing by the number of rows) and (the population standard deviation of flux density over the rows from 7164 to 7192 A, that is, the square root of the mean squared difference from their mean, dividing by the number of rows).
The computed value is 0.19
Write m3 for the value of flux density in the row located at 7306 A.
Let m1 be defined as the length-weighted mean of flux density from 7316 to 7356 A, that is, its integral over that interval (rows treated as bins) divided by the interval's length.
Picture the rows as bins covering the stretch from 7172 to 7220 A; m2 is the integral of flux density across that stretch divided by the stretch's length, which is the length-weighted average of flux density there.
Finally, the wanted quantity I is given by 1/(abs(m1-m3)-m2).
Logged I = -0.189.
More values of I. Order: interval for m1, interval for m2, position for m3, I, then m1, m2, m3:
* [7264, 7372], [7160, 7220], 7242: -0.190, 5.62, 5.33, 5.674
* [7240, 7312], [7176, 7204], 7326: -0.190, 5.57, 5.31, 5.615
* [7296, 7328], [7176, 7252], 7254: -0.198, 5.68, 5.43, 5.306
